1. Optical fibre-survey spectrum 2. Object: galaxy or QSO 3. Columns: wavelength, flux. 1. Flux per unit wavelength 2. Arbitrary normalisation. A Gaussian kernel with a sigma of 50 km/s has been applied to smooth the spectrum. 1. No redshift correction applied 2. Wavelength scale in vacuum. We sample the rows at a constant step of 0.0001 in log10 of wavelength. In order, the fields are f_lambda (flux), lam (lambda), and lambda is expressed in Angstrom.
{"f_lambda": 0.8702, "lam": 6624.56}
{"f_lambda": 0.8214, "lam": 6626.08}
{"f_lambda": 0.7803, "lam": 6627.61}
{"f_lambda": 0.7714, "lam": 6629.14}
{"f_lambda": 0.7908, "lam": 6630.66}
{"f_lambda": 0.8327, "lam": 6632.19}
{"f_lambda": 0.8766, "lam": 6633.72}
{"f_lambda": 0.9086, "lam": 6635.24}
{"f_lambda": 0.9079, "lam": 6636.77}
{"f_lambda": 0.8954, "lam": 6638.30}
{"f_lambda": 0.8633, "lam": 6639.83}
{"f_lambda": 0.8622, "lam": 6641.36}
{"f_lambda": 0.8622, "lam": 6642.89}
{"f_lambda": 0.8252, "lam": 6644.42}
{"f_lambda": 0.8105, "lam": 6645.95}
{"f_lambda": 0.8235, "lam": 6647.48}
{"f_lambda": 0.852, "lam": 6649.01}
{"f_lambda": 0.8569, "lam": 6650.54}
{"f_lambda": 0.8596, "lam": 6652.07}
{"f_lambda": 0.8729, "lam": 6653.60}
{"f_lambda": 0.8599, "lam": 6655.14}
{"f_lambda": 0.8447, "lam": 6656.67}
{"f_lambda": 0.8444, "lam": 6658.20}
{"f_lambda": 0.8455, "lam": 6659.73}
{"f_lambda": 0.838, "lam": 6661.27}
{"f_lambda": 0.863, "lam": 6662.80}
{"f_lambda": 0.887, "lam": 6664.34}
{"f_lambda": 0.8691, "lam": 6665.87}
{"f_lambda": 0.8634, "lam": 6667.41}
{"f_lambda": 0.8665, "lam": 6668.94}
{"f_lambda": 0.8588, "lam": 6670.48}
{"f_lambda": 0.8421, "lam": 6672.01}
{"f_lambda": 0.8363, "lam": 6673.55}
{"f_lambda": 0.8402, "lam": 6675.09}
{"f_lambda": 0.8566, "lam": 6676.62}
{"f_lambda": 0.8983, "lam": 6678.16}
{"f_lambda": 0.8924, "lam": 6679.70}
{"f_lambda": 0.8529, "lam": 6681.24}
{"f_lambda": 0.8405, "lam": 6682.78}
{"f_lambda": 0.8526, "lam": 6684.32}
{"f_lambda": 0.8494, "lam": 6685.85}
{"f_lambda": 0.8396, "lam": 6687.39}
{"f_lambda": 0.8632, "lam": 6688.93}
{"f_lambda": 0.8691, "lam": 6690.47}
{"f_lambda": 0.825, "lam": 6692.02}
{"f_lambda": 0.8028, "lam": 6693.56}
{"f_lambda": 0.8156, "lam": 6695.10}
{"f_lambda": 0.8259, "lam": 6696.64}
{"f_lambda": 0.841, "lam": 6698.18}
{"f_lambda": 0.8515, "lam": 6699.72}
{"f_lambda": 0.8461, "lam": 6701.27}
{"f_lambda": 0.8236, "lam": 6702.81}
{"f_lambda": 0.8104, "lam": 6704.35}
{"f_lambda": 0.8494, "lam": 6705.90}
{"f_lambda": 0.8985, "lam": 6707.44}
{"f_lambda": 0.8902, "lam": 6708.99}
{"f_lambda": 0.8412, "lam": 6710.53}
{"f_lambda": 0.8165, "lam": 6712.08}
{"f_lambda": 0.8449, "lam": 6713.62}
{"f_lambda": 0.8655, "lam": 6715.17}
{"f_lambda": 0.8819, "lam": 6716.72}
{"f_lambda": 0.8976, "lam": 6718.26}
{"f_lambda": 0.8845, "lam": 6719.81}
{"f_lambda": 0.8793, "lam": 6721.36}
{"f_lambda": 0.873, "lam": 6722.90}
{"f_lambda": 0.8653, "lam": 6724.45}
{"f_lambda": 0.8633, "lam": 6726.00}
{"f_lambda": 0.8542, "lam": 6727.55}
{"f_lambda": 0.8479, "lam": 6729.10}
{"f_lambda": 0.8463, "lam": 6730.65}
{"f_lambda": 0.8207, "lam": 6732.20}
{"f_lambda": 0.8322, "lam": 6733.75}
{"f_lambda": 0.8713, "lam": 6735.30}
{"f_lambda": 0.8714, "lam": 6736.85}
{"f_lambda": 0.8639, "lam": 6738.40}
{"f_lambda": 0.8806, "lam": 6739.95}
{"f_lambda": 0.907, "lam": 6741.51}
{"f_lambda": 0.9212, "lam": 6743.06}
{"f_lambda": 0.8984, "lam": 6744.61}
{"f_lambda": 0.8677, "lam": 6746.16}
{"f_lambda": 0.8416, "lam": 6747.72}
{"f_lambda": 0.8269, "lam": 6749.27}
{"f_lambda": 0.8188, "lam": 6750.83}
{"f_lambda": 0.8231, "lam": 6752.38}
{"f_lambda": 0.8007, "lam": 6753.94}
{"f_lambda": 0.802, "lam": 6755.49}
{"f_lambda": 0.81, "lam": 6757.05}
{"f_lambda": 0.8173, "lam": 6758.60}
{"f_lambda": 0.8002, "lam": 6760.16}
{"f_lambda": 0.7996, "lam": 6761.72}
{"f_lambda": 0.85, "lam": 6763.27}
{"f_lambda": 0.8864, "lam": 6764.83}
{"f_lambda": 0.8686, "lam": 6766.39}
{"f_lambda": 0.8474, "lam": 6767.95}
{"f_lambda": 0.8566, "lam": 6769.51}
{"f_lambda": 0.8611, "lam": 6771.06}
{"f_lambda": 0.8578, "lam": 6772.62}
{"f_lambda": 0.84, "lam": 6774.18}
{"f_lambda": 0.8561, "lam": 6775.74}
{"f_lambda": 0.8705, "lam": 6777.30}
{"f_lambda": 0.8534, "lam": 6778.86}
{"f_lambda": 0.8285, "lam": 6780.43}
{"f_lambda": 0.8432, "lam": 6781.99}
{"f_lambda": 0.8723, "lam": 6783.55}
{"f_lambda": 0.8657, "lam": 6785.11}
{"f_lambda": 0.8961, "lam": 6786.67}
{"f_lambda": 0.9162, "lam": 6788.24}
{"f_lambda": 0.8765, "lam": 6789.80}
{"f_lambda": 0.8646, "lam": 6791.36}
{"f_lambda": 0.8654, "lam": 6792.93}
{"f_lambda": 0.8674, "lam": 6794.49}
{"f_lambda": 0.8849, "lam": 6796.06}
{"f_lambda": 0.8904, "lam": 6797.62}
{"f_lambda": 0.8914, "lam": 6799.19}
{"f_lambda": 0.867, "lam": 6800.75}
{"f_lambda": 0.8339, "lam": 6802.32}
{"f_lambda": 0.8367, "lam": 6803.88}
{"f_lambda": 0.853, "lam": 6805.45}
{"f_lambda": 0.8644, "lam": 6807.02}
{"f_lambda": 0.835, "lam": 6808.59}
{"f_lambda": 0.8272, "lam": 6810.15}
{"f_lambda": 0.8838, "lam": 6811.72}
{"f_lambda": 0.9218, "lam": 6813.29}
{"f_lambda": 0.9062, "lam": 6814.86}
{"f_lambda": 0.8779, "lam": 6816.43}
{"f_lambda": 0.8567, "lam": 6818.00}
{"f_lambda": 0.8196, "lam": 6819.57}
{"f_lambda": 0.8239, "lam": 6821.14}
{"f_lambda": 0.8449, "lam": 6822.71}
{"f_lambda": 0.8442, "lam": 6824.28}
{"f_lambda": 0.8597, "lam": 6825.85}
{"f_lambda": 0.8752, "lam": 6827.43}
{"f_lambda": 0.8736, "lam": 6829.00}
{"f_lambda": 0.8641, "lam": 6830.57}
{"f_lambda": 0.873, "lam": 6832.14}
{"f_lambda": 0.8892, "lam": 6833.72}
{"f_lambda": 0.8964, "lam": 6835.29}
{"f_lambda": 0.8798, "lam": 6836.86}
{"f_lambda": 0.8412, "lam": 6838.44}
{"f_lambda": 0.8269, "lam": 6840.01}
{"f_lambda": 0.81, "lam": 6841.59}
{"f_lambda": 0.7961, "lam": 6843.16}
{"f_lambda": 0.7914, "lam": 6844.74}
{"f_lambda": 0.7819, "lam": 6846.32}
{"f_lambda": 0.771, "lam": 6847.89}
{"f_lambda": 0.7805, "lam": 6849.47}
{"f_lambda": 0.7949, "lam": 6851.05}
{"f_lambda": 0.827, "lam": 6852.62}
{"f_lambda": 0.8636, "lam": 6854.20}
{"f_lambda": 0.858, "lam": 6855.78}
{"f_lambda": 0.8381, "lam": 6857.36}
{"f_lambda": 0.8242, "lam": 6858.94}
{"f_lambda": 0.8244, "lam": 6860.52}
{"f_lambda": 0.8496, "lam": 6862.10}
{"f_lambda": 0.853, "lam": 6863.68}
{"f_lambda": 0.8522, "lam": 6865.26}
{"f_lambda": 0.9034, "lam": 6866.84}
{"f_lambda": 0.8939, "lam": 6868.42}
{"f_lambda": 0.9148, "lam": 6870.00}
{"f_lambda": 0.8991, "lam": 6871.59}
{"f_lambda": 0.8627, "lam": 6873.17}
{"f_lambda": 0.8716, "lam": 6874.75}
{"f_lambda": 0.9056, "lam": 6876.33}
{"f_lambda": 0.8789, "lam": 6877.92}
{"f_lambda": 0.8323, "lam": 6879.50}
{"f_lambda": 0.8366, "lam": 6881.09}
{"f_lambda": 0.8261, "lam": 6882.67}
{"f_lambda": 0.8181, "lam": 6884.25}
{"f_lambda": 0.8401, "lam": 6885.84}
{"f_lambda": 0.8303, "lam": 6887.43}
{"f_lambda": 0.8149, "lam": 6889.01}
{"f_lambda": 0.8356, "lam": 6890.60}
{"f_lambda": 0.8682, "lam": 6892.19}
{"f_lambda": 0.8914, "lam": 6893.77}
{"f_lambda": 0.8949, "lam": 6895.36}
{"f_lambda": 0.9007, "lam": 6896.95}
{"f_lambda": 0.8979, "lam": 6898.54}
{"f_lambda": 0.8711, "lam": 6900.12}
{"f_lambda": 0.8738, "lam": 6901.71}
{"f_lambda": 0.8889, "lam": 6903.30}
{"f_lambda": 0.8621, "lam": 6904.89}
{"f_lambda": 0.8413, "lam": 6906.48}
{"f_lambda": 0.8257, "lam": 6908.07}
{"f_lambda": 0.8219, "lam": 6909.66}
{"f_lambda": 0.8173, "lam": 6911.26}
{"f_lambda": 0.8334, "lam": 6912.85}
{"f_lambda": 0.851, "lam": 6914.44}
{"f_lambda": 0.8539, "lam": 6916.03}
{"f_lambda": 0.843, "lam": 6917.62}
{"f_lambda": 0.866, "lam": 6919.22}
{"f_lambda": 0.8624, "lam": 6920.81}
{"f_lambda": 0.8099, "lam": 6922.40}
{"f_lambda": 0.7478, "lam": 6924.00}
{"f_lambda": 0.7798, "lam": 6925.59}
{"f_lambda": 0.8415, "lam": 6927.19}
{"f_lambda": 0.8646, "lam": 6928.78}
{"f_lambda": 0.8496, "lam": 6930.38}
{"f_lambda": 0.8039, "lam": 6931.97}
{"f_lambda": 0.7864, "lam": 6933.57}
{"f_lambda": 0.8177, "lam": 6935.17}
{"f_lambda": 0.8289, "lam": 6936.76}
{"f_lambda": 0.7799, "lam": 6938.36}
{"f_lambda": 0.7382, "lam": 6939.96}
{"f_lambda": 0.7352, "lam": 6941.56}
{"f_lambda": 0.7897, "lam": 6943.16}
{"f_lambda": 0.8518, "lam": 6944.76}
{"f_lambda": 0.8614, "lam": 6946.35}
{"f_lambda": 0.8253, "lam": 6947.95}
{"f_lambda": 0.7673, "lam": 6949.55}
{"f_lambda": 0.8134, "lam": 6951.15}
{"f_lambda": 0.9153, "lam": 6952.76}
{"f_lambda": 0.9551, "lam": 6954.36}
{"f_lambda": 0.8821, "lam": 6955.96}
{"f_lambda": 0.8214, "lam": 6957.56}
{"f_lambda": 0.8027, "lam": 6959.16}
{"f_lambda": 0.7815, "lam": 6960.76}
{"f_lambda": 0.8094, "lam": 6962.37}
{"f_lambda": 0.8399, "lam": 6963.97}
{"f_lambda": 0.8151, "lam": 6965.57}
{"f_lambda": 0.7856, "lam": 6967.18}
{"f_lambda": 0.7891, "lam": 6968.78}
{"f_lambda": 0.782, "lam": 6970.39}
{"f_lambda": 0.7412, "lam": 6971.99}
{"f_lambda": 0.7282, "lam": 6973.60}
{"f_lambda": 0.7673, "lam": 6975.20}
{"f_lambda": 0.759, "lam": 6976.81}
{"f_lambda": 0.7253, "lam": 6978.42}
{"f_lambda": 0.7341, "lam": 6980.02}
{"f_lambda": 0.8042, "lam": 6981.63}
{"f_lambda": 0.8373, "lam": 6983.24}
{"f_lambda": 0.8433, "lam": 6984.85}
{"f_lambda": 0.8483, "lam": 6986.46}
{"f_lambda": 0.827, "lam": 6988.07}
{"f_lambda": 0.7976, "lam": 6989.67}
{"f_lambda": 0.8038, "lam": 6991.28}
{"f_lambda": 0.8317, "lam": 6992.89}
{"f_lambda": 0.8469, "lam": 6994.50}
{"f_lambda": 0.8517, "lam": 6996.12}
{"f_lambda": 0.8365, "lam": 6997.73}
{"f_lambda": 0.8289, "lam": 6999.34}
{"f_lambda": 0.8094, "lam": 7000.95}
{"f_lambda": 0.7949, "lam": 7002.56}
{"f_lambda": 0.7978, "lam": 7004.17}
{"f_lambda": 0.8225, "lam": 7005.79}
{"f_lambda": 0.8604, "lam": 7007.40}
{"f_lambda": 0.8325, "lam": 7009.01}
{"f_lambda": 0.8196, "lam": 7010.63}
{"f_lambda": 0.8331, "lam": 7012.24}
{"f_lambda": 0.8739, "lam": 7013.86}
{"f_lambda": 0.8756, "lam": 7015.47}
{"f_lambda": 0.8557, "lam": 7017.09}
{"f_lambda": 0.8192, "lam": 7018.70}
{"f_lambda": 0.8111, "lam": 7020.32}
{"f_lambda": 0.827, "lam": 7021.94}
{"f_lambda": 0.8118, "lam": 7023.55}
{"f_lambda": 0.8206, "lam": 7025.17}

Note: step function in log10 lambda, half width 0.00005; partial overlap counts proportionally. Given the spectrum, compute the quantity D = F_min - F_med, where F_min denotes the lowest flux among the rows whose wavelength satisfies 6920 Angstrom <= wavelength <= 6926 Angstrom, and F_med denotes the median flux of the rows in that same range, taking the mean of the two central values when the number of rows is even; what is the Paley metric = -0.047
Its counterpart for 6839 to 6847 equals -0.014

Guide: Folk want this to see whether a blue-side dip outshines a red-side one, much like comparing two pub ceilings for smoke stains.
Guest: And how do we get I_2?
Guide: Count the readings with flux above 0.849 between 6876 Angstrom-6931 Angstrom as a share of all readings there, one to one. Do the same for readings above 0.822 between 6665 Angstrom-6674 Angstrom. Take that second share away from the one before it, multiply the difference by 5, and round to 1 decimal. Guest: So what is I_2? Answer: -2.6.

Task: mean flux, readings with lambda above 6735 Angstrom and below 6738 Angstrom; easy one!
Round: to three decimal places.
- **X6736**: 0.871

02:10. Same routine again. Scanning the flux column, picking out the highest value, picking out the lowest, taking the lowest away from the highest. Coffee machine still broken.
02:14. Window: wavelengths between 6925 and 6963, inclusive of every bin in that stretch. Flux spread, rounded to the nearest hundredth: 0.22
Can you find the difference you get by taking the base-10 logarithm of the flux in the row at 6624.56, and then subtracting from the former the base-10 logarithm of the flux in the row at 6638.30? -0.012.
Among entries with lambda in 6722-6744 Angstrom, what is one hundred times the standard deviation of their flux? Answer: 2.6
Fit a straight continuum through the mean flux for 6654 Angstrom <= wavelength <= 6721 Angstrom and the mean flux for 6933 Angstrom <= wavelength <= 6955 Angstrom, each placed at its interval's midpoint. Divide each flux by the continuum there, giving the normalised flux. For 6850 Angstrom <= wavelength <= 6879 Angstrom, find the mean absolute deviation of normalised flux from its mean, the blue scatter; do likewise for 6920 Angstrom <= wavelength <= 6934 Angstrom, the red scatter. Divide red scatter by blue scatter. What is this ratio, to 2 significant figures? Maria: 1.3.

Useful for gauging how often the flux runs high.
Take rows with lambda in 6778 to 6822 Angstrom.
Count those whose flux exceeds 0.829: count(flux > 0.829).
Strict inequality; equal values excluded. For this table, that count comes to 24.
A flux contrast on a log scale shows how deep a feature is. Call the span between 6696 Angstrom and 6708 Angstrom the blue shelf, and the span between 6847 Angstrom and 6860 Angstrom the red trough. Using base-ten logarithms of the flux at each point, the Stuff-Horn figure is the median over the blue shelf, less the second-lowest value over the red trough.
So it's 0.034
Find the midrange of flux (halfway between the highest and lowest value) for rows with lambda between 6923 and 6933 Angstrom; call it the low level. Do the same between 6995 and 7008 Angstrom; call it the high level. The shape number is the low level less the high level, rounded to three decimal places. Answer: -0.021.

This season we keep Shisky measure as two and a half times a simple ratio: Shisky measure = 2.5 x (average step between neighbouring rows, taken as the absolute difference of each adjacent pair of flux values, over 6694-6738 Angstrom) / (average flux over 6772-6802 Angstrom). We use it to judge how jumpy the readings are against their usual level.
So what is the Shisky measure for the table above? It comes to 0.0486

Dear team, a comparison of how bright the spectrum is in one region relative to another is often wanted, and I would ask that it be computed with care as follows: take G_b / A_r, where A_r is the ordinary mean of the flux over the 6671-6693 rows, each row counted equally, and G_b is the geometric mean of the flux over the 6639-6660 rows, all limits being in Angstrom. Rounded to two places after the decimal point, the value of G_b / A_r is 0.99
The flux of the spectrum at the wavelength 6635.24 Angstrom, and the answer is 0.9086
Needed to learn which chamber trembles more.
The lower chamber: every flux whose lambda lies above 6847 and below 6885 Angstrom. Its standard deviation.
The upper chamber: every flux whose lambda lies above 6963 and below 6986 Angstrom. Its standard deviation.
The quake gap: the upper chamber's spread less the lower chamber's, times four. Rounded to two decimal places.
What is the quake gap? 0.01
